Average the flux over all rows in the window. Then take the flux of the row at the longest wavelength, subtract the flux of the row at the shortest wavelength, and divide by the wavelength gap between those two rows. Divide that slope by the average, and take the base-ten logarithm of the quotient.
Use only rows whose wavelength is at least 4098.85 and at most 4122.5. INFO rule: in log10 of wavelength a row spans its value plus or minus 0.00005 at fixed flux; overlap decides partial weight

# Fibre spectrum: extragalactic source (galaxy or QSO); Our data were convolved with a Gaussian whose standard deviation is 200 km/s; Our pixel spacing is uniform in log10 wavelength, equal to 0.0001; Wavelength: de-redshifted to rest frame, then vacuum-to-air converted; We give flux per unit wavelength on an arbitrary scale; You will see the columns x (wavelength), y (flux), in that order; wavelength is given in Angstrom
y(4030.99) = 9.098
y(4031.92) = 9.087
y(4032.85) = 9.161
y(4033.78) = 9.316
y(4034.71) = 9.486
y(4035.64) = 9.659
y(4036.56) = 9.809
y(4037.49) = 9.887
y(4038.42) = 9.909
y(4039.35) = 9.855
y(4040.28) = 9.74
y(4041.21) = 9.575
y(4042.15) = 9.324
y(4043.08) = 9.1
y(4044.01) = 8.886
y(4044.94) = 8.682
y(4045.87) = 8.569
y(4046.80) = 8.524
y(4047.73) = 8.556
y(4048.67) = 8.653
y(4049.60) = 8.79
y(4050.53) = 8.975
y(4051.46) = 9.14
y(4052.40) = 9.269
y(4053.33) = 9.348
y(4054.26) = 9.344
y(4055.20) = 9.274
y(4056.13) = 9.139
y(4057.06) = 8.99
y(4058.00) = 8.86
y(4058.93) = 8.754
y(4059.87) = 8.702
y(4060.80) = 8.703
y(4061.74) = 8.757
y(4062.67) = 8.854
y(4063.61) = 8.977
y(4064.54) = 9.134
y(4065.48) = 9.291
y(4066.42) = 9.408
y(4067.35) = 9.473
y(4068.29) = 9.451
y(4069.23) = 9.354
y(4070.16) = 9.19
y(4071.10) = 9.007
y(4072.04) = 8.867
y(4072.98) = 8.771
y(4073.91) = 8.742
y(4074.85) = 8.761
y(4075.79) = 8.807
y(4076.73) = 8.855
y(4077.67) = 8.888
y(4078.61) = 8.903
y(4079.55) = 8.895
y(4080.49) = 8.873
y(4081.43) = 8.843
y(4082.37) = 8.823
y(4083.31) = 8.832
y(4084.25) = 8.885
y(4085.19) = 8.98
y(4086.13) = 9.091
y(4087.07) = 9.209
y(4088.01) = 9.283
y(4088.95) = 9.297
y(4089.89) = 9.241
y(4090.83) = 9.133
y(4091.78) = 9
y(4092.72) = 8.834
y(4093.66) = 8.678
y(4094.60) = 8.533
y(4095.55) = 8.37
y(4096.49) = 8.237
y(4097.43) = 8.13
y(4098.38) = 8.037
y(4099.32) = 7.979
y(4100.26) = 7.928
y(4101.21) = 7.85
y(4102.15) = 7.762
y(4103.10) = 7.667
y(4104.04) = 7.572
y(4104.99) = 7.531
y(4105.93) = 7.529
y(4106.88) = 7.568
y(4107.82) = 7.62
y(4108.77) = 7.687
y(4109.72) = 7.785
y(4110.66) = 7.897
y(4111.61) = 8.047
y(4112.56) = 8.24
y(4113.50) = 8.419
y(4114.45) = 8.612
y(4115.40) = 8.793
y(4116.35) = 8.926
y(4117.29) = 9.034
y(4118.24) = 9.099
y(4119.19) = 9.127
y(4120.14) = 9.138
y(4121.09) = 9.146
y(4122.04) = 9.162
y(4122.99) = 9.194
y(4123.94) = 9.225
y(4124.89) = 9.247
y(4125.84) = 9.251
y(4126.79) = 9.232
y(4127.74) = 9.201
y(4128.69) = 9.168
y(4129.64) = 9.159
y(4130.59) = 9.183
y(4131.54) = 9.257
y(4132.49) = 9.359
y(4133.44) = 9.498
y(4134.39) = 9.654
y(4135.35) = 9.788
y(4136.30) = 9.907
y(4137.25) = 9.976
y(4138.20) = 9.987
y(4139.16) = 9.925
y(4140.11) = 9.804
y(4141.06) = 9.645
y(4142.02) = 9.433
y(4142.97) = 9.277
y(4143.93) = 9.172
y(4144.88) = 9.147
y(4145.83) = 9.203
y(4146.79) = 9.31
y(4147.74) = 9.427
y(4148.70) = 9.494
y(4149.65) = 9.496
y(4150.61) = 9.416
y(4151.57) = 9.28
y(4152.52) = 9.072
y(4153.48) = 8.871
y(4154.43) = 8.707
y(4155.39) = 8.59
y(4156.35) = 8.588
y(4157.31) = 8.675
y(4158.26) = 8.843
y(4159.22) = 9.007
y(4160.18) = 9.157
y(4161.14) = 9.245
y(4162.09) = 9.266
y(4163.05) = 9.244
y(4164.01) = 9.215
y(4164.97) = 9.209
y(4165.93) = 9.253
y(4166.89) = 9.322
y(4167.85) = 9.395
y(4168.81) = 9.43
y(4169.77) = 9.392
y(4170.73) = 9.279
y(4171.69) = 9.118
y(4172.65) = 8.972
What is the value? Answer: -2.20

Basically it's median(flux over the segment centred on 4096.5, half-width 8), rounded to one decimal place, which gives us 8.2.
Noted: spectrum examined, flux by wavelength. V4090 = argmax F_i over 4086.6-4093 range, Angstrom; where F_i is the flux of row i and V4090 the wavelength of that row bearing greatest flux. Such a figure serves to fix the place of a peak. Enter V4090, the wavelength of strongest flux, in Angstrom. 4088.95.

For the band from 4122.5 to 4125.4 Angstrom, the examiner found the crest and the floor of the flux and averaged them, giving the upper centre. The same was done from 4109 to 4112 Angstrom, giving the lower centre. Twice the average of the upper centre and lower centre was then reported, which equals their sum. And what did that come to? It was 17.1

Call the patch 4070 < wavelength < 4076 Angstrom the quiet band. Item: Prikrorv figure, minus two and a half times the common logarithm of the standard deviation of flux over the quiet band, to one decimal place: 2.0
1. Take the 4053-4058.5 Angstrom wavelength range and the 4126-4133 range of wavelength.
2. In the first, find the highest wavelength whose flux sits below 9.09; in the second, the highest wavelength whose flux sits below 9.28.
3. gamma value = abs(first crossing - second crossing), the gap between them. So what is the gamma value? 73.5 Angstrom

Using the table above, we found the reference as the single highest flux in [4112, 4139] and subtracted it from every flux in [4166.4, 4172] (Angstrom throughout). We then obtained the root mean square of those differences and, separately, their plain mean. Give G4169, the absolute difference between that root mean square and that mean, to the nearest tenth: 1.3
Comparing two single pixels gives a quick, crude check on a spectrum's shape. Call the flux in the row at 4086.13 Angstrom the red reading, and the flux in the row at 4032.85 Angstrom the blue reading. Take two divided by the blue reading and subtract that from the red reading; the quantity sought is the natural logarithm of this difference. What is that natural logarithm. 2.18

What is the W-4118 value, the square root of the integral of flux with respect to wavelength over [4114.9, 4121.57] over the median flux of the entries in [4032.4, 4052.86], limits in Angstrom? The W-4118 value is 2.6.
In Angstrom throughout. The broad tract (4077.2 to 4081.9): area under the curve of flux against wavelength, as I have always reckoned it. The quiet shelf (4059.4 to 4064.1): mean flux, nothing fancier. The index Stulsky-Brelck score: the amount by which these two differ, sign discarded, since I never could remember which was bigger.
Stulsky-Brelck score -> 32.9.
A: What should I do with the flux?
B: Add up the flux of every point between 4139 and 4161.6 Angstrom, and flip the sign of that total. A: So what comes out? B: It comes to -221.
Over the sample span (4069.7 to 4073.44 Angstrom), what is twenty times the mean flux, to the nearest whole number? 179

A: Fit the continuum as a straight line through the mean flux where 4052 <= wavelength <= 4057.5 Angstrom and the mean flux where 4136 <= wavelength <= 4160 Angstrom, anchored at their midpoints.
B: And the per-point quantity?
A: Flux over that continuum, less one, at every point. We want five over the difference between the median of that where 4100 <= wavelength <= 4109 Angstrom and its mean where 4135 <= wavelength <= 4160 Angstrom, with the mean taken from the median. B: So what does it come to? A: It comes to -28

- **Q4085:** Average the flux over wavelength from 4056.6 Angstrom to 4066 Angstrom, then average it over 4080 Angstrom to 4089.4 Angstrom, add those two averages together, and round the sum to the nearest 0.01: 17.91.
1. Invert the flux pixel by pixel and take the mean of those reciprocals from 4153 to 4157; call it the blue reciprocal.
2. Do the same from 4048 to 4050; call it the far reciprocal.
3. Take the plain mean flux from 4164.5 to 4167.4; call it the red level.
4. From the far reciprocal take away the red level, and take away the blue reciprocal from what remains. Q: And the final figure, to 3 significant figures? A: -9.26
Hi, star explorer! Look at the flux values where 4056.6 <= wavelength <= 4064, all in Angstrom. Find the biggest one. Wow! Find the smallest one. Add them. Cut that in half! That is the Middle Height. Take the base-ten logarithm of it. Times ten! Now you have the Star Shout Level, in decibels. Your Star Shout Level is 9.47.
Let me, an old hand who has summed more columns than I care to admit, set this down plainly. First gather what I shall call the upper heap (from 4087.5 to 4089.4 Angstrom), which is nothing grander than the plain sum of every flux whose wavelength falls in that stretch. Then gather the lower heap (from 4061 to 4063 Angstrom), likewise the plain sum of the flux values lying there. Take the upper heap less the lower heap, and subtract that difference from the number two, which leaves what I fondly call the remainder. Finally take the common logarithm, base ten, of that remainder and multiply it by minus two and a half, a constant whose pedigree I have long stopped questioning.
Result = 0.0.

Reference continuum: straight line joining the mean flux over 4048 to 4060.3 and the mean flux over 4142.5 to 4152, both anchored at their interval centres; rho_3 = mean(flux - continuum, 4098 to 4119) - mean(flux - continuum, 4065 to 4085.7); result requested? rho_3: -1.0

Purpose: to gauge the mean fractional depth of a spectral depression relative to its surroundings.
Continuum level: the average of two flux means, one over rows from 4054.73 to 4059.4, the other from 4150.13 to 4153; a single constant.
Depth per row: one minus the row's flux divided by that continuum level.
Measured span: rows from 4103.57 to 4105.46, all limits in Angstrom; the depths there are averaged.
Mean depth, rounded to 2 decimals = 0.17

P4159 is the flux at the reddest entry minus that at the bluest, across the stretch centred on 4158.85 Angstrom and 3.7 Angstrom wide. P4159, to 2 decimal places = 0.48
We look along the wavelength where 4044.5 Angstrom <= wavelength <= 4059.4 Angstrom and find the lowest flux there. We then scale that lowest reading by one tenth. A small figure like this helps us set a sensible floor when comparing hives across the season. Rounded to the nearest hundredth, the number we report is 0.85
